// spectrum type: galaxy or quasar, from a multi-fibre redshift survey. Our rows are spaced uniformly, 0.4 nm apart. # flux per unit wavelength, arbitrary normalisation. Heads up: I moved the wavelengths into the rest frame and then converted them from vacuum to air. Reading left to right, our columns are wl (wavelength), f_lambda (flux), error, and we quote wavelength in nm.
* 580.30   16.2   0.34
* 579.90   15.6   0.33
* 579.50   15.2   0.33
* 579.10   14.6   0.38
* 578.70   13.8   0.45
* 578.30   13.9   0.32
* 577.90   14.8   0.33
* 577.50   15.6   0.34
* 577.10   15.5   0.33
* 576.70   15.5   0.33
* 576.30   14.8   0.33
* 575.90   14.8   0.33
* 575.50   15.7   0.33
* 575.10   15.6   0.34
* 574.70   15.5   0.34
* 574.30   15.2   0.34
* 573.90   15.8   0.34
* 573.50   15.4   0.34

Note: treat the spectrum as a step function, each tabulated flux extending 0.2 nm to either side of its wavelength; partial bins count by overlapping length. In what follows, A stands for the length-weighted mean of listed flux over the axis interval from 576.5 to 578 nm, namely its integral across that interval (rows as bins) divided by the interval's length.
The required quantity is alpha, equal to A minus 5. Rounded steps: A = 15.4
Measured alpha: 10.4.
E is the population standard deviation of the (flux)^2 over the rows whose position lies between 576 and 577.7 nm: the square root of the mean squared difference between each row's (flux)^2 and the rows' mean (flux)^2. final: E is 10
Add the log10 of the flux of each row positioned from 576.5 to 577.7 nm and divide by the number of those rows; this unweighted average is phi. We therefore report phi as 1.19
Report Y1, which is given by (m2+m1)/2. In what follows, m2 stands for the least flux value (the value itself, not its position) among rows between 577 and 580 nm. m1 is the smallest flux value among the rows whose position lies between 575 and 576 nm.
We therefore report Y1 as 14.3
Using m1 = 14.8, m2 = 13.8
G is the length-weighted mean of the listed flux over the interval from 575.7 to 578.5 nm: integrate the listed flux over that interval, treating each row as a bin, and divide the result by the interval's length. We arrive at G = 15.0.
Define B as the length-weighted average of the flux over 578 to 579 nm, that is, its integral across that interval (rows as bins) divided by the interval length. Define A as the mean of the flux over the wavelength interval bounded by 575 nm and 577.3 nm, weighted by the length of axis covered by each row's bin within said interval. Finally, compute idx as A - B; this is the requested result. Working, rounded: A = 15.3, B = 14.0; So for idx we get 1.3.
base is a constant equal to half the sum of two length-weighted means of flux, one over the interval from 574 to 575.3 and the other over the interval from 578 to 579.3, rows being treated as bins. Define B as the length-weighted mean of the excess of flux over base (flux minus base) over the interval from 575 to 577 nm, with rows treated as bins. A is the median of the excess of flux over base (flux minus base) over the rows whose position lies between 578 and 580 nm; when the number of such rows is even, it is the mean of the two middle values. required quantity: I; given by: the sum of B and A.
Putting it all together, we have 0.26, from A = -0.21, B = 0.47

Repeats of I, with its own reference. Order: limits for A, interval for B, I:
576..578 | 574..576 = 1.29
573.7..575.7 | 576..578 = 1.22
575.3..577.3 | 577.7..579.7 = 0.34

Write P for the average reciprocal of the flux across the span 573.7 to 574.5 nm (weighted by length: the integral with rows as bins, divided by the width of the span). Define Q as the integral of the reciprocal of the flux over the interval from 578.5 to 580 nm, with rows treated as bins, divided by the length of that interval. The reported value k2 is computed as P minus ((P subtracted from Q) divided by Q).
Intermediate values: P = 0.065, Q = 0.0680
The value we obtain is 0.014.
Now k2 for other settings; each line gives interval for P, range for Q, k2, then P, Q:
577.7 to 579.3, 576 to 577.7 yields 0.144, 0.070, 0.0653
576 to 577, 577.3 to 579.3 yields 0.024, 0.066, 0.0689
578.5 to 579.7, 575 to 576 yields 0.130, 0.069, 0.0650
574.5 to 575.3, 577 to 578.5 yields 0.021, 0.064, 0.0672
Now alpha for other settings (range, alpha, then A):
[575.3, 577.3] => 10.3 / 15.3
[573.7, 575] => 10.5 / 15.5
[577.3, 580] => 9.8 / 14.8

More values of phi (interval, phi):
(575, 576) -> 1.19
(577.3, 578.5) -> 1.17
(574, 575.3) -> 1.19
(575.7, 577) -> 1.18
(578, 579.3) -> 1.15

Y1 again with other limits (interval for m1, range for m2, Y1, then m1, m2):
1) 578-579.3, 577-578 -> 14.3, 13.8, 14.8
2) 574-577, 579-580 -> 14.7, 14.8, 14.6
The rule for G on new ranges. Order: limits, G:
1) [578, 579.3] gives 14.2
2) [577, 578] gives 15.3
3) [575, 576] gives 15.4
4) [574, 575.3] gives 15.5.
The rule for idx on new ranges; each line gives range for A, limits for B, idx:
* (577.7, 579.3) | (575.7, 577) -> -0.8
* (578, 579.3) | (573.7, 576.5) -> -1.2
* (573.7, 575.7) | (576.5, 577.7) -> 0.0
